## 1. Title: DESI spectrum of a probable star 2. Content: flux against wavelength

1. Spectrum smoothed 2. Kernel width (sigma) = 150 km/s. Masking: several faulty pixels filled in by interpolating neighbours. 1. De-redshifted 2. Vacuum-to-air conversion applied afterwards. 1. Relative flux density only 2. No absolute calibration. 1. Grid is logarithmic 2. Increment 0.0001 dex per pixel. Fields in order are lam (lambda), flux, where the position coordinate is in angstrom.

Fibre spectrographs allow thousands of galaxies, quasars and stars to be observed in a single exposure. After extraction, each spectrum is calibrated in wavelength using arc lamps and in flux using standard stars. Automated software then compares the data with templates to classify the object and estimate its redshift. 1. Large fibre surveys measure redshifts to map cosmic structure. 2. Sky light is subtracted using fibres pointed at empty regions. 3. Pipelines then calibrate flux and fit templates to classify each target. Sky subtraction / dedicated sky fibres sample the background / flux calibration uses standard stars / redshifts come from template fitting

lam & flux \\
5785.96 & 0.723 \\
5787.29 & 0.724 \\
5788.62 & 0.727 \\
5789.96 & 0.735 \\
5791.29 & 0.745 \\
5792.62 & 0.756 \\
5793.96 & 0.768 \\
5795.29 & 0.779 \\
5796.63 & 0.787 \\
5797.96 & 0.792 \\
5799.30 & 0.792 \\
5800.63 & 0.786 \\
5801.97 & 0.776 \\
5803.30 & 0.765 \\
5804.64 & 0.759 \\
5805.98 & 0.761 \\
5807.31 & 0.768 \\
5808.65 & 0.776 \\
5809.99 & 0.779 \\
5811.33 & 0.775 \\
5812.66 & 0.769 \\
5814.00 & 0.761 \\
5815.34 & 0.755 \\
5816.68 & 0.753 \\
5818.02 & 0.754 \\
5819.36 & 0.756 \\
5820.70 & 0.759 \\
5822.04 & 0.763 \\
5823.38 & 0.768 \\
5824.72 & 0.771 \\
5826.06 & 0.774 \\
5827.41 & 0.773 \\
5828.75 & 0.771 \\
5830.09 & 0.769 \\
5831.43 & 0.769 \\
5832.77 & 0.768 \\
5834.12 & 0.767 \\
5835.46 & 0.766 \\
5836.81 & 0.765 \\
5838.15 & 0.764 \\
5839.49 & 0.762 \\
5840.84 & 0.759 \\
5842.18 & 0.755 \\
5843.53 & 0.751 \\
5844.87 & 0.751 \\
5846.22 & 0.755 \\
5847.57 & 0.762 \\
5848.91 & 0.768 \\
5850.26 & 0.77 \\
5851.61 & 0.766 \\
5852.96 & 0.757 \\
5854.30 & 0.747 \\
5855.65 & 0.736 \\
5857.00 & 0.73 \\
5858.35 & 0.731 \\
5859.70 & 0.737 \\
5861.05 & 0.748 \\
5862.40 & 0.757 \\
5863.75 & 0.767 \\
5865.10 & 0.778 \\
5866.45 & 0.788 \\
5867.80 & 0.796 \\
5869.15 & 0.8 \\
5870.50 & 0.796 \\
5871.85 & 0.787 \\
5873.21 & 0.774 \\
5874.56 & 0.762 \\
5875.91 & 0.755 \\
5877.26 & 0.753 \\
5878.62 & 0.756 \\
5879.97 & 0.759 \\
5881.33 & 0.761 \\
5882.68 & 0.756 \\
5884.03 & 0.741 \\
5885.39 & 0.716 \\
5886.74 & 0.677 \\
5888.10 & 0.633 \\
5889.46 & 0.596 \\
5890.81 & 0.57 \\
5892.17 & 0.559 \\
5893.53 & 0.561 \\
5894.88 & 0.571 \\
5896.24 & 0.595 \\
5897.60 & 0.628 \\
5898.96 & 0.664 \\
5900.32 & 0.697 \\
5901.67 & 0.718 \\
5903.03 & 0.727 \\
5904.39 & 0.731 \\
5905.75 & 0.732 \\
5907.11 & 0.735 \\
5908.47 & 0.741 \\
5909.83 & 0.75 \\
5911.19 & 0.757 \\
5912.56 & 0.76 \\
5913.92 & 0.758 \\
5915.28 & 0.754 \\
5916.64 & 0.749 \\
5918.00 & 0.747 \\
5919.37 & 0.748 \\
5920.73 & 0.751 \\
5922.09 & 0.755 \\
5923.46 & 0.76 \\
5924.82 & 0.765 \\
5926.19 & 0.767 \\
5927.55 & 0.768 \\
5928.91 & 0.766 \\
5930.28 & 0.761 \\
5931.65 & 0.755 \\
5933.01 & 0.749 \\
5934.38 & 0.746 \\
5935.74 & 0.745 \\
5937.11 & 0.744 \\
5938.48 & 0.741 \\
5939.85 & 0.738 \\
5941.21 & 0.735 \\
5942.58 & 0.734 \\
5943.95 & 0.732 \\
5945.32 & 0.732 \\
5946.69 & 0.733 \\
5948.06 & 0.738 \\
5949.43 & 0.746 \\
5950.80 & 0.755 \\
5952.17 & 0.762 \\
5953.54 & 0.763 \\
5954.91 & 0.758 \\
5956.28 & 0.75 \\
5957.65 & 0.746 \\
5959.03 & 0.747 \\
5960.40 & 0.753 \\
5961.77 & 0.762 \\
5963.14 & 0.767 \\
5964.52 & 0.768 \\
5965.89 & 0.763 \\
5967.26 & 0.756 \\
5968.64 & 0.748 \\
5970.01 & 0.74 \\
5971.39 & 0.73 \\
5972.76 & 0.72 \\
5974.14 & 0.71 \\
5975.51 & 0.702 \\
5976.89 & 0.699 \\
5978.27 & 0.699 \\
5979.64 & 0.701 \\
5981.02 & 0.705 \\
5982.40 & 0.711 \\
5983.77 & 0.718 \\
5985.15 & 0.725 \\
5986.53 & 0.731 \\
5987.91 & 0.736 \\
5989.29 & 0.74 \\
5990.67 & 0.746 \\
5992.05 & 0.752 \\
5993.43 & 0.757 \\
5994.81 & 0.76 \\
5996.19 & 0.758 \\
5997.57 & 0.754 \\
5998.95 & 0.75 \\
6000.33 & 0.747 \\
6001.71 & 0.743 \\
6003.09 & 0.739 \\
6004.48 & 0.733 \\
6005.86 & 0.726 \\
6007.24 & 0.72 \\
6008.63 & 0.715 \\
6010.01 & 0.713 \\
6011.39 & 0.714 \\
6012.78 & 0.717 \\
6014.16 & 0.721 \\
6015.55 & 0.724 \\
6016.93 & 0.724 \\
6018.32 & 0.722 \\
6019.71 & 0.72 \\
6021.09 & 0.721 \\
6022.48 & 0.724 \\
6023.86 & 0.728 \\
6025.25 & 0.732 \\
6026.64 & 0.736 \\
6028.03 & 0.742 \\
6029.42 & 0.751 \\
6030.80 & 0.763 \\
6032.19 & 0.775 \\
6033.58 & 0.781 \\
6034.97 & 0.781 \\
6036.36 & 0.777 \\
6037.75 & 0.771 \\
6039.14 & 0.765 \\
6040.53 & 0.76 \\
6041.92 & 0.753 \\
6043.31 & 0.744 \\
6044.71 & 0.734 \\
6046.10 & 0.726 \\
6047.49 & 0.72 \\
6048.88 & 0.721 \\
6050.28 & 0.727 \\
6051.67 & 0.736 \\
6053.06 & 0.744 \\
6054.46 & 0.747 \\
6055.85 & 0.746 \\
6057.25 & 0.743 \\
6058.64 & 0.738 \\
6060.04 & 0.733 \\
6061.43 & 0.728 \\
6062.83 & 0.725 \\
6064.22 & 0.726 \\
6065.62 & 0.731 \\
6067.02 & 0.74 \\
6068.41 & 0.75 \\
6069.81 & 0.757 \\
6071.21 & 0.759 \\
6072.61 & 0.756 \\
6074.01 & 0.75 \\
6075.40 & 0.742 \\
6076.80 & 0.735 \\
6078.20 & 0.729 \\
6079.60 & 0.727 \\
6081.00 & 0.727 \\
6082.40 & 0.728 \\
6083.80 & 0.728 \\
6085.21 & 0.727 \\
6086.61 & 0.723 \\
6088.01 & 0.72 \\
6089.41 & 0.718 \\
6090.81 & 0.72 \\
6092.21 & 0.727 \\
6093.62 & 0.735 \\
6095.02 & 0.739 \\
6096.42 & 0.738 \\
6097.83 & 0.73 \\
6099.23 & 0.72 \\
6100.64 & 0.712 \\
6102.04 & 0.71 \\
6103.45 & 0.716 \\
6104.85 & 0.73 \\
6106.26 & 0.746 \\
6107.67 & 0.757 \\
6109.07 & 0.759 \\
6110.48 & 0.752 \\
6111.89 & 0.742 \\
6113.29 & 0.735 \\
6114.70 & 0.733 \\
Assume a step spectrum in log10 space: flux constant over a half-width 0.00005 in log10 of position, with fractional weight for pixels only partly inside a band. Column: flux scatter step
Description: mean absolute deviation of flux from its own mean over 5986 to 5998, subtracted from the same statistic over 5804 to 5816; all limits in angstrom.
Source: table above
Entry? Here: -0.002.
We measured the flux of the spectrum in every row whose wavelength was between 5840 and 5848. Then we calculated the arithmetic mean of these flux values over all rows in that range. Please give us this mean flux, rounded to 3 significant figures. 0.755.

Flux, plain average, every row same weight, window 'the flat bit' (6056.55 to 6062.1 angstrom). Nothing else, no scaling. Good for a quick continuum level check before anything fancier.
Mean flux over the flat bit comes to 0.74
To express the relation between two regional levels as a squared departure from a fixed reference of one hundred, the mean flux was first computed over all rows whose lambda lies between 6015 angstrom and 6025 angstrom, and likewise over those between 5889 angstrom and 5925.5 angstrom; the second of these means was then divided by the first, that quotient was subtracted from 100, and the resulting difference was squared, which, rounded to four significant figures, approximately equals 9808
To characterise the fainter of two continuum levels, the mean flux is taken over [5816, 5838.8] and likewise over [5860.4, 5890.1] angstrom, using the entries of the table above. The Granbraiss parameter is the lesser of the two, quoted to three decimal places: 0.748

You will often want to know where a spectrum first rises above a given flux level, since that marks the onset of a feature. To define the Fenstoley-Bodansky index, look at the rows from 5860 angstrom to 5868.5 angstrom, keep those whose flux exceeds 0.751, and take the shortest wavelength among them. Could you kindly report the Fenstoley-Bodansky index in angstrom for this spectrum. 5862.40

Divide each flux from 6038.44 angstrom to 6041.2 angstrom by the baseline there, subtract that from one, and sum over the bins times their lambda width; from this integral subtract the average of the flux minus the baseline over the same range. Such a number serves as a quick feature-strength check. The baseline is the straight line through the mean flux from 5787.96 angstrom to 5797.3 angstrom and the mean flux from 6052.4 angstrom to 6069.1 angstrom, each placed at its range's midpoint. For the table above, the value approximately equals -0.11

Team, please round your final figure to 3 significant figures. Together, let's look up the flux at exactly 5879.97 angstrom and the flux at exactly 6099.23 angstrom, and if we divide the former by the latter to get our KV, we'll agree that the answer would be 1.05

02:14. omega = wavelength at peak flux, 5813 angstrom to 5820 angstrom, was 5814.00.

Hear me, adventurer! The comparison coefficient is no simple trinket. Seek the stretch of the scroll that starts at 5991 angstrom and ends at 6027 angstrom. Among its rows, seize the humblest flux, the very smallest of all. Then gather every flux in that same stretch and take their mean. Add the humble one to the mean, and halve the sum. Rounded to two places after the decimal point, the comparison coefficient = 0.72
